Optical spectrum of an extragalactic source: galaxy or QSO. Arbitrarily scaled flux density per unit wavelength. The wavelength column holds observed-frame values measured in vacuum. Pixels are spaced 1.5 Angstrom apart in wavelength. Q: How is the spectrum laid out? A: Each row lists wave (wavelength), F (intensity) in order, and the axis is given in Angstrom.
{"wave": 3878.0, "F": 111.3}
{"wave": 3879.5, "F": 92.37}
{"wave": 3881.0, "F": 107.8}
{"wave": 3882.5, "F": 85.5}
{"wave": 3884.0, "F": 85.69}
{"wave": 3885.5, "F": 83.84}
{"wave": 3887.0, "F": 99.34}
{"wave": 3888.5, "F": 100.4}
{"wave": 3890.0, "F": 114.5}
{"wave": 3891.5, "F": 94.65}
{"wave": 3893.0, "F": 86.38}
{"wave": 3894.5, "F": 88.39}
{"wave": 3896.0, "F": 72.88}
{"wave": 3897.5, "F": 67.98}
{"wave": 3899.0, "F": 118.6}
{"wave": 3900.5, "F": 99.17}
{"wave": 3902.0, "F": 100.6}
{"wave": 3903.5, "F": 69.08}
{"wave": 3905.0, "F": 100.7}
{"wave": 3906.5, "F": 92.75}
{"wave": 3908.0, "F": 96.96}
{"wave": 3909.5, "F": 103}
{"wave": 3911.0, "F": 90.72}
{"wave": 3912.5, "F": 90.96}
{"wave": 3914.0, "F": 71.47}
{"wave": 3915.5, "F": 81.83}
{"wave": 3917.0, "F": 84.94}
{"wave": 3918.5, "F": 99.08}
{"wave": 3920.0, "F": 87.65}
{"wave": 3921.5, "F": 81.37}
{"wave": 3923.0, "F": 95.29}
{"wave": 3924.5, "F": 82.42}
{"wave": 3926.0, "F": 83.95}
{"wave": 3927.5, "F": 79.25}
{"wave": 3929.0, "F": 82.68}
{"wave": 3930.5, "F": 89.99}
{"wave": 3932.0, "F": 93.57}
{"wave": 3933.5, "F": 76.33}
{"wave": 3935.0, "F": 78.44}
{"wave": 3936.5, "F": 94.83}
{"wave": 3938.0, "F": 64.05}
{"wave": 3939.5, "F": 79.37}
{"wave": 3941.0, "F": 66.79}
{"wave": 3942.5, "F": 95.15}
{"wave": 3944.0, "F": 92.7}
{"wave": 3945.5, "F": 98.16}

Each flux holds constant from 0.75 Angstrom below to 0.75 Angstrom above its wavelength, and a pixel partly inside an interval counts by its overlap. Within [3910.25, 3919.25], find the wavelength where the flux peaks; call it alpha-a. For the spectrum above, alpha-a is 3918.5 Angstrom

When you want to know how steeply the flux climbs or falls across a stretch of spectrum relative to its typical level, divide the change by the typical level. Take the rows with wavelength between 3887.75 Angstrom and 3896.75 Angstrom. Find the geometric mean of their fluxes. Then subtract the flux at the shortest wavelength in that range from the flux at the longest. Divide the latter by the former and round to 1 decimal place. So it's -0.3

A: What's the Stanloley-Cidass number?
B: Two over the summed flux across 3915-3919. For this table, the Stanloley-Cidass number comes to 0.0075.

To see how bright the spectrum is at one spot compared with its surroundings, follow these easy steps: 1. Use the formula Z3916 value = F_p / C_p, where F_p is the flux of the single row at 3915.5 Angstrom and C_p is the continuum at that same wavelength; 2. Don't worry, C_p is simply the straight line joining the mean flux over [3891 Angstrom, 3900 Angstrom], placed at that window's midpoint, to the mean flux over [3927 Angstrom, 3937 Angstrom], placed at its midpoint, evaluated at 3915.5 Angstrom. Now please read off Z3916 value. 0.947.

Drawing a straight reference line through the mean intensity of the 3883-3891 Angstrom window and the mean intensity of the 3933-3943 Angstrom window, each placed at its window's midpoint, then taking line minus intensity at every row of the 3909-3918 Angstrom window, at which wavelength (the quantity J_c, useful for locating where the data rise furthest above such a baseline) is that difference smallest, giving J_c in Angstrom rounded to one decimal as 3909.5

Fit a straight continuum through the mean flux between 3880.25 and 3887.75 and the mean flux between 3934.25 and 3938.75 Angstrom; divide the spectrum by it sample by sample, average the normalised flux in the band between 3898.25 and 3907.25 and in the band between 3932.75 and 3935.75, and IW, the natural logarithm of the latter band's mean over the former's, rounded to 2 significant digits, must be -0.13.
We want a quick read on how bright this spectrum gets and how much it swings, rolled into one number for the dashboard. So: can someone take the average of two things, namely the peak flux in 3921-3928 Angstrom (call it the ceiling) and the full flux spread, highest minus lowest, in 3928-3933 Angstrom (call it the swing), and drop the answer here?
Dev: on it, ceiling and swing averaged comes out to 53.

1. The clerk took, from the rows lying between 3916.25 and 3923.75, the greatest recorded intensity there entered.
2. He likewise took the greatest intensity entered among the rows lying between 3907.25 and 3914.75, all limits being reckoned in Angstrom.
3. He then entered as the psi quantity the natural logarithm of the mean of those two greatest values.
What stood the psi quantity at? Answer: 4.616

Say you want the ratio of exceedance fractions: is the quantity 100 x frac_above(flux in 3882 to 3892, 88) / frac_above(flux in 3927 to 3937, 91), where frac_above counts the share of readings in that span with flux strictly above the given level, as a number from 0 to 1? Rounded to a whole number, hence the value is 200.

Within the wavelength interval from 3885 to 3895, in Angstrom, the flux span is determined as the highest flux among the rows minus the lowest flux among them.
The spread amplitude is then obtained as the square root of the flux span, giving 5.5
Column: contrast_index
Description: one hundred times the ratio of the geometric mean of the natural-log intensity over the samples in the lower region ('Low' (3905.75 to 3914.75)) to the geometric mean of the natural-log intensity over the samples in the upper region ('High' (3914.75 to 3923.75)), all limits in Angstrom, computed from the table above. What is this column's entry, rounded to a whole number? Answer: 101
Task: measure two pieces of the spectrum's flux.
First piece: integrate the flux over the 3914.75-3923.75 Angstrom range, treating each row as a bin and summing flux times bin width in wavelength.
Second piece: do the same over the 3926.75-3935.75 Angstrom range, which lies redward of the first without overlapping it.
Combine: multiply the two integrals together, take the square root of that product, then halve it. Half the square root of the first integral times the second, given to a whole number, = 386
